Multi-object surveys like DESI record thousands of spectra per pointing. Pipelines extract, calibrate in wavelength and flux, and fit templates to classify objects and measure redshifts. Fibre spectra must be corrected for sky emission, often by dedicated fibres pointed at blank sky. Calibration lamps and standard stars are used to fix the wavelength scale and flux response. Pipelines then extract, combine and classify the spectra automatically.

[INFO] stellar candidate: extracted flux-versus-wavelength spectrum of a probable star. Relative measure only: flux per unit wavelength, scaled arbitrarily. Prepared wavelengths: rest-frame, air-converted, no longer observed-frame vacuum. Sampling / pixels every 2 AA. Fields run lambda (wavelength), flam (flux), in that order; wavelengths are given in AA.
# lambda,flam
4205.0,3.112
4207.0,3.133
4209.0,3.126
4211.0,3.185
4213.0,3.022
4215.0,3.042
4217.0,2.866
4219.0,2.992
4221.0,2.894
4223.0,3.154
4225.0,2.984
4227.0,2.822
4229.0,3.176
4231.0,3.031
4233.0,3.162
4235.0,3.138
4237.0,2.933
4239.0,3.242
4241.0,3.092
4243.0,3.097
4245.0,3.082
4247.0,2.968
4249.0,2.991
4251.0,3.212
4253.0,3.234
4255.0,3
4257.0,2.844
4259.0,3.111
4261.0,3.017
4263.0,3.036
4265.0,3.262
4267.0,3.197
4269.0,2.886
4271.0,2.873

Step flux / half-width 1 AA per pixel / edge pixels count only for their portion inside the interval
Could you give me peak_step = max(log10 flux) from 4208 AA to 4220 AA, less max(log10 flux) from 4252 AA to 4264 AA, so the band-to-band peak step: -0.0066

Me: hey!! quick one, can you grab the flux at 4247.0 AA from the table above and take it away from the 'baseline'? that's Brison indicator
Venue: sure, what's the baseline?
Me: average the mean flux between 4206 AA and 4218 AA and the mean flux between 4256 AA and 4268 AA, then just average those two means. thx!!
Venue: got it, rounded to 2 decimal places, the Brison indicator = 0.10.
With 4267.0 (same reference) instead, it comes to -0.13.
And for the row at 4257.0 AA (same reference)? 0.23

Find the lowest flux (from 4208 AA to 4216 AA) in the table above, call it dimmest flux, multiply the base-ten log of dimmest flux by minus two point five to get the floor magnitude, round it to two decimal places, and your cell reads -1.20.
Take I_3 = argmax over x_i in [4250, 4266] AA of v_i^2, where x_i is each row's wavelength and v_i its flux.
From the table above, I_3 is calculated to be 4265.0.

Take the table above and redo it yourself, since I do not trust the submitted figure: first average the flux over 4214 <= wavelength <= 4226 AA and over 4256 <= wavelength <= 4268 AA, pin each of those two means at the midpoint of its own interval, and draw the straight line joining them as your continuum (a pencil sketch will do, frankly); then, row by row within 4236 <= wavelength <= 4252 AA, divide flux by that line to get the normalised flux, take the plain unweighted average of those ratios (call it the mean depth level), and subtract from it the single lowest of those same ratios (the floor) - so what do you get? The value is 0.043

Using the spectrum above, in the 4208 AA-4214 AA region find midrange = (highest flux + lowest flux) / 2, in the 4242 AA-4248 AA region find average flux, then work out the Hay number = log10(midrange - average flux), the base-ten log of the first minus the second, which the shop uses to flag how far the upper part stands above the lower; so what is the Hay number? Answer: -1.26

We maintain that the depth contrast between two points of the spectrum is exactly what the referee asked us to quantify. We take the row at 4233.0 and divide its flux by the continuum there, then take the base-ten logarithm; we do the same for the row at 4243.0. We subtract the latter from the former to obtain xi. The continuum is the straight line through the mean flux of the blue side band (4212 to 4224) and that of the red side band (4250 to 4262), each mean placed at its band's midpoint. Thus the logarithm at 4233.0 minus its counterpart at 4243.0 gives 0.012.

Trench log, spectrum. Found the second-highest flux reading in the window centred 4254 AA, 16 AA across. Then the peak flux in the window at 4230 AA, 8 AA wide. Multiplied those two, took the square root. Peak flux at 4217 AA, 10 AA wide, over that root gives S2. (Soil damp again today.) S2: 0.95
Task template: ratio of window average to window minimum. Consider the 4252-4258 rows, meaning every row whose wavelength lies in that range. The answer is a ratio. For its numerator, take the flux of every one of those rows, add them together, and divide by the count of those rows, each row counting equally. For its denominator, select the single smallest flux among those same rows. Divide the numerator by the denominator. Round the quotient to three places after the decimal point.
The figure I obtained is 1.064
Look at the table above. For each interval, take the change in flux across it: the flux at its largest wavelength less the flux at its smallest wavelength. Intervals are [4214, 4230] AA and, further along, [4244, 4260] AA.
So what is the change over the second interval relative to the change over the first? 0.2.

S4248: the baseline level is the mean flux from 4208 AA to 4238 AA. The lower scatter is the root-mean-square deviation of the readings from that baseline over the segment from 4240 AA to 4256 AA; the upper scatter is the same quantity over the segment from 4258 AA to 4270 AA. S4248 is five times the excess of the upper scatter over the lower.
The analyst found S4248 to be 0.14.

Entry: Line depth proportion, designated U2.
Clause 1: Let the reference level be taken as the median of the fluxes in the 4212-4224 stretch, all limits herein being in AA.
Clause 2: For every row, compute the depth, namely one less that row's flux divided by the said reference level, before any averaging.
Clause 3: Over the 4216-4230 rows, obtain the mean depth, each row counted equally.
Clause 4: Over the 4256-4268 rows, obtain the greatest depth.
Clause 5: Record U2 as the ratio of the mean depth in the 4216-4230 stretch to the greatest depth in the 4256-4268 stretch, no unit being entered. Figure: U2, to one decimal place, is 0.1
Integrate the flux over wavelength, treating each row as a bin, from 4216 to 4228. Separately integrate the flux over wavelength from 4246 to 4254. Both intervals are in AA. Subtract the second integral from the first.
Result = 11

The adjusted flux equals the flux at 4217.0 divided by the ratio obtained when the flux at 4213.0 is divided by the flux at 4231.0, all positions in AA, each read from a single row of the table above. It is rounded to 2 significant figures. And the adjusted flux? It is 2.9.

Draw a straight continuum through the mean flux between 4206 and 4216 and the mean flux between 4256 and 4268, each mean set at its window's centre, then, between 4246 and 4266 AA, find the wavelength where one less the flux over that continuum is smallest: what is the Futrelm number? 4265.0 AA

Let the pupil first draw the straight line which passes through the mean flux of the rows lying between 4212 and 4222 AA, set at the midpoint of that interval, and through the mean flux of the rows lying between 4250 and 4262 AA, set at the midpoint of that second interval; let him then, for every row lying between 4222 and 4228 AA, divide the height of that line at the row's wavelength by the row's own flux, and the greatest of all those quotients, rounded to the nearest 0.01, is 1.06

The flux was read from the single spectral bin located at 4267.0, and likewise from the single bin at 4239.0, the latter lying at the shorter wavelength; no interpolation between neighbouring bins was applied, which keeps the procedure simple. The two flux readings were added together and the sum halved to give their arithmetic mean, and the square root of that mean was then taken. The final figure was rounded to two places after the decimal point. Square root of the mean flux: 1.79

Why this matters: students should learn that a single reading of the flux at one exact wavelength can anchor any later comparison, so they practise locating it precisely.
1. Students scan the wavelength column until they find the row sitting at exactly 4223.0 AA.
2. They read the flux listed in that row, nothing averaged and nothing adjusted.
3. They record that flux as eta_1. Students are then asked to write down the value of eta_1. 3.154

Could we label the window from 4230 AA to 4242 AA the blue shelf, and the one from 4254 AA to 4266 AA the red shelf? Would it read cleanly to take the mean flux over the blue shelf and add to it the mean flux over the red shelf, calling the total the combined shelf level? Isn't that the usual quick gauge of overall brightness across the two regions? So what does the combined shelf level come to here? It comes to 6.14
